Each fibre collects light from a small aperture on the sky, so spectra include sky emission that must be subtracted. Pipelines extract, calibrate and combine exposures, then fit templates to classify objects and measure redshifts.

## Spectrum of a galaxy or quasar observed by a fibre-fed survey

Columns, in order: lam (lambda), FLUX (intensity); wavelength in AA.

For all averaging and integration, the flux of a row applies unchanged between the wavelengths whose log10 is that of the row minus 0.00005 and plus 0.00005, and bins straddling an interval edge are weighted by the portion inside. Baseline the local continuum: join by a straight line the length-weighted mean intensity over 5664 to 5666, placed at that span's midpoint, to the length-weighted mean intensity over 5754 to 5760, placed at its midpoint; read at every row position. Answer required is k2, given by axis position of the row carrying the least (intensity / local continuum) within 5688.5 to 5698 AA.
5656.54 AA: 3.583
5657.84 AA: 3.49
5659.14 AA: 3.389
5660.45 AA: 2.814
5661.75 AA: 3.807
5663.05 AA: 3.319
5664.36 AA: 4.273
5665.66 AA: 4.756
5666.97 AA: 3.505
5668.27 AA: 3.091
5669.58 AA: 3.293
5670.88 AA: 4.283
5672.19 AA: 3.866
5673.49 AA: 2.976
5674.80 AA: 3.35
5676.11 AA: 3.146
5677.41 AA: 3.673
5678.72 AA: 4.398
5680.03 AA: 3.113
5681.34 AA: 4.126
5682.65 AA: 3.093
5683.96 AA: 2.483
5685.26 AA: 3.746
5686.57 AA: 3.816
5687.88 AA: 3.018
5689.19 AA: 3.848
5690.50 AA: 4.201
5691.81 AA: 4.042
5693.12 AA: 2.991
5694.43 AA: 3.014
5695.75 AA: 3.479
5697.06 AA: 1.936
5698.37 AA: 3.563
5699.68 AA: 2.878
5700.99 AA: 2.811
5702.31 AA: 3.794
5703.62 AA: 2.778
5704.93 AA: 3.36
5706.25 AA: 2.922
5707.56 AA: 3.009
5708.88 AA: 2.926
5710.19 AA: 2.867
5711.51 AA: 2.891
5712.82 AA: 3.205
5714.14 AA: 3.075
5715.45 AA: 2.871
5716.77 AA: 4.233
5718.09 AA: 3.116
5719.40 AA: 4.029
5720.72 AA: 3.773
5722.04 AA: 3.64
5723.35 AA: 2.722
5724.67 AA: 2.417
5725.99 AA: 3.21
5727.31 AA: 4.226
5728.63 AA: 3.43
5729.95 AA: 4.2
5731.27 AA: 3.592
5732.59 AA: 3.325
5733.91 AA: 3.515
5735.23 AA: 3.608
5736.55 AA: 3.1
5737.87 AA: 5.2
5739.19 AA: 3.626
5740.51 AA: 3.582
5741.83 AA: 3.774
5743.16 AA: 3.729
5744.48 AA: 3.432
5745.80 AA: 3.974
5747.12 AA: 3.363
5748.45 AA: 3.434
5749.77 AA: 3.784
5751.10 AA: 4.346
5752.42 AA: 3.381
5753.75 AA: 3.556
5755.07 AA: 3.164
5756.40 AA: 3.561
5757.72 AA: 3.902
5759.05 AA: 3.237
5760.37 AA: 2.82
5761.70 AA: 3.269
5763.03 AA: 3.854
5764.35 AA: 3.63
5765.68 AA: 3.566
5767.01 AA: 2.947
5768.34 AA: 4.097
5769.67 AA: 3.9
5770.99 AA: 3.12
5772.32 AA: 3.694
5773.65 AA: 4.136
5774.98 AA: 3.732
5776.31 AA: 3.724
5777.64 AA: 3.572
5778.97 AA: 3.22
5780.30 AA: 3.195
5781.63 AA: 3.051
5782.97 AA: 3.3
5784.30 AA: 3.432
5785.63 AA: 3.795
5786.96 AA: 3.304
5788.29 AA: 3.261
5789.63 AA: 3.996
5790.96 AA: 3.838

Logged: 5697.06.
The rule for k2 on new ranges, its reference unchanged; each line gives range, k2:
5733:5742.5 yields 5736.55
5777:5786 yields 5781.63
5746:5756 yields 5755.07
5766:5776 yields 5767.01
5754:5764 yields 5760.37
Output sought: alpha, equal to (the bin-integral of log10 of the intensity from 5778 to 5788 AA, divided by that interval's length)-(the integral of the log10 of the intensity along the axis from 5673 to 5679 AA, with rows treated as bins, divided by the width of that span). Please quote -0.014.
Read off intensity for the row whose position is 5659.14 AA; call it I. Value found 3.389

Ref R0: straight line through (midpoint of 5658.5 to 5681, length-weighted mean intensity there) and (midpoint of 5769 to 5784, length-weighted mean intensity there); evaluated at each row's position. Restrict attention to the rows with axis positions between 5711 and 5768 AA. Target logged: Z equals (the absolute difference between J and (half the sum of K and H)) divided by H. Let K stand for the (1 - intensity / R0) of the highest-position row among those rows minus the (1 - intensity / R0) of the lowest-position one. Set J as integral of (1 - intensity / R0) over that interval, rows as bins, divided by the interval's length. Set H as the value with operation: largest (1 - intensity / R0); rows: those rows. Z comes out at 0.4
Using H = 0.32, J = 0.00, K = 0.0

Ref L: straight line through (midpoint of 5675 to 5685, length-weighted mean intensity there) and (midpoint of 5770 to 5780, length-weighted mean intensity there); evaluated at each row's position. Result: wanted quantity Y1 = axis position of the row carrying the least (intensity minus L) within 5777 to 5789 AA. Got 5781.63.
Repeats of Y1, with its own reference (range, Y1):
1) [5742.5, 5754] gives 5747.12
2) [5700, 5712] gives 5703.62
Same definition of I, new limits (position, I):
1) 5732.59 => 3.325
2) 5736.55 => 3.1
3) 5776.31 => 3.724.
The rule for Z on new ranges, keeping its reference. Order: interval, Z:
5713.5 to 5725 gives 0.6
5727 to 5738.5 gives 0.1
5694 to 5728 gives 0.1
